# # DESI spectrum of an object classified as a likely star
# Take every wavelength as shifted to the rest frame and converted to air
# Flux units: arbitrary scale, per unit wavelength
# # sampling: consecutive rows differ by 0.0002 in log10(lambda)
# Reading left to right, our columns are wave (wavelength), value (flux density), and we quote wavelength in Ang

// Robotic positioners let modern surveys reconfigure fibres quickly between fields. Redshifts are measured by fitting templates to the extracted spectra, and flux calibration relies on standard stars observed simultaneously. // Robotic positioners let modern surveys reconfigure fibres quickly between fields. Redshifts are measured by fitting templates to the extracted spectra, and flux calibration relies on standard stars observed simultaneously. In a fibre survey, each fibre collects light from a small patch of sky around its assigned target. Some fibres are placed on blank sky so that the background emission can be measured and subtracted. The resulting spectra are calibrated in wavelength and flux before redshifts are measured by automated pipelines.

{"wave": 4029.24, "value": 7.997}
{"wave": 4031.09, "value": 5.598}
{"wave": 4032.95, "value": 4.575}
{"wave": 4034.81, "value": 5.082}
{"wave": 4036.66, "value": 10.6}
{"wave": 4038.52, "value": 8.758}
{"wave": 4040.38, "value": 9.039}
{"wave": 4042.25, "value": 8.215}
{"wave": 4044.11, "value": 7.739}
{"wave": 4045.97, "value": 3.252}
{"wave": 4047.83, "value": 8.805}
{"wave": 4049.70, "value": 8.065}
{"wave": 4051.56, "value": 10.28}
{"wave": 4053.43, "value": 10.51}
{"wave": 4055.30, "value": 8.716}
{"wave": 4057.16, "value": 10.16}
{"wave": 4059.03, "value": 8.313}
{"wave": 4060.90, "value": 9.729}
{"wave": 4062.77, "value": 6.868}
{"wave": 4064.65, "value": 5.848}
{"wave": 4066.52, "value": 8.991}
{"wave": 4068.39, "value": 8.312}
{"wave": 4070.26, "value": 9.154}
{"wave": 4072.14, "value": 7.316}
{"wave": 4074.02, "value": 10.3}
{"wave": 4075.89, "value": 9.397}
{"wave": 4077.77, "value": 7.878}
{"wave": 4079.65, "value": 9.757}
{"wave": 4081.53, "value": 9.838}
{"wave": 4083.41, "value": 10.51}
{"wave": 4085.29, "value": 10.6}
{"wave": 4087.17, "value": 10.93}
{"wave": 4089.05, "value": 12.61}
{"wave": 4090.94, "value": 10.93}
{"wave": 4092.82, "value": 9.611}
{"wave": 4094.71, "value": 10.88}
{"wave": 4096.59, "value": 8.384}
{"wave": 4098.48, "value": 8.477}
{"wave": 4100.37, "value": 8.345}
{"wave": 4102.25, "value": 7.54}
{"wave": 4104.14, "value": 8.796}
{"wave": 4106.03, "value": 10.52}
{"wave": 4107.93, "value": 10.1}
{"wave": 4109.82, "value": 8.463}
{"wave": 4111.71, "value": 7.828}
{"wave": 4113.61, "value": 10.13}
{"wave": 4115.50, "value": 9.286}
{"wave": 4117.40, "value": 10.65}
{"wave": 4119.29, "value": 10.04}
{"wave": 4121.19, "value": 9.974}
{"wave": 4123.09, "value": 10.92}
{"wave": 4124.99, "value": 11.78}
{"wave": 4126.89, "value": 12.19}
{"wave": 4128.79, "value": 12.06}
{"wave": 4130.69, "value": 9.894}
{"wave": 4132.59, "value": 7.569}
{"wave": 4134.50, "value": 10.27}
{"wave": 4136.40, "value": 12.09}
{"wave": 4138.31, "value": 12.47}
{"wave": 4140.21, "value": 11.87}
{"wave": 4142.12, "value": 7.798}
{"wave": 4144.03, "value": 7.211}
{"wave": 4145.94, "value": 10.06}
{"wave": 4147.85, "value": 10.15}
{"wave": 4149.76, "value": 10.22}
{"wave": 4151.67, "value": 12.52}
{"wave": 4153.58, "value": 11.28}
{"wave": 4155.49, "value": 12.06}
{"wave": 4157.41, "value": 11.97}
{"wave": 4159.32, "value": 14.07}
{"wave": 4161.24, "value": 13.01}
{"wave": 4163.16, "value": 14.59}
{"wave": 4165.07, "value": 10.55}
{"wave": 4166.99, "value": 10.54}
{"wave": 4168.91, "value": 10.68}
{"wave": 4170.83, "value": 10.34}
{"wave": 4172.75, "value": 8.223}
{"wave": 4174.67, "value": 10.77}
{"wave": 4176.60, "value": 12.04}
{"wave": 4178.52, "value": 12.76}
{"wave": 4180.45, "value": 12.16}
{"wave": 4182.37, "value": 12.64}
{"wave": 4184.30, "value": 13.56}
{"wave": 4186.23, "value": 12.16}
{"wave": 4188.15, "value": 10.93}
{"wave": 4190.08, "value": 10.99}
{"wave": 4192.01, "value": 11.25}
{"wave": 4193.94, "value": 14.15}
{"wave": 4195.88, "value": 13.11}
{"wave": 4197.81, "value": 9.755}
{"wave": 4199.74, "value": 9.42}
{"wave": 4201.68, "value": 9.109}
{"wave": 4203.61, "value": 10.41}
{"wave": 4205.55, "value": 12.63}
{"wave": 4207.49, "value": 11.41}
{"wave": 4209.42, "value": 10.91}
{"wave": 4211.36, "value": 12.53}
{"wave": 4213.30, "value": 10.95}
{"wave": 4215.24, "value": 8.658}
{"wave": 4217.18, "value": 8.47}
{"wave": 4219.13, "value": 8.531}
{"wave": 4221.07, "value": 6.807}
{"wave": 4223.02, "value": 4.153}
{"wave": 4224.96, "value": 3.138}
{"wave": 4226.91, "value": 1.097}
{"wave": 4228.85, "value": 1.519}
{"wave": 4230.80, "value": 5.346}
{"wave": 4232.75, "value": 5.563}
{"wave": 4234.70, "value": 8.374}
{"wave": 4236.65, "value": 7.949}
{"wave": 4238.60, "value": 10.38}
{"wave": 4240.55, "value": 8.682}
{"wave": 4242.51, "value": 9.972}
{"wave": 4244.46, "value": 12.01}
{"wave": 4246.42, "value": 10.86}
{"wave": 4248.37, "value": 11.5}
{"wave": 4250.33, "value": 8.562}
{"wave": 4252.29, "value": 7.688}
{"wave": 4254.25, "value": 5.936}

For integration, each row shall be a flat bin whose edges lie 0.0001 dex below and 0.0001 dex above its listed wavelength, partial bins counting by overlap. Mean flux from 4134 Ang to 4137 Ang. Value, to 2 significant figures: 11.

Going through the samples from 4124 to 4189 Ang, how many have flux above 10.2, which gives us 27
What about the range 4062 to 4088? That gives 4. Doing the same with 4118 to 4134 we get 4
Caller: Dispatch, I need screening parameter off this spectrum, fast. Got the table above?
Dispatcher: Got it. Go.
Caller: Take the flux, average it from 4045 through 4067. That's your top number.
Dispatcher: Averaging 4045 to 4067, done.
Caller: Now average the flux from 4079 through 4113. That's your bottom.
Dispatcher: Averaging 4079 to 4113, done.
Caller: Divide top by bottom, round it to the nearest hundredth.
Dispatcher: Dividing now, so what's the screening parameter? 0.86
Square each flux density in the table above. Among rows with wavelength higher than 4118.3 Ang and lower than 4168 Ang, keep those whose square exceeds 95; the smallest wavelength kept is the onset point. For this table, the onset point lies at 4119.29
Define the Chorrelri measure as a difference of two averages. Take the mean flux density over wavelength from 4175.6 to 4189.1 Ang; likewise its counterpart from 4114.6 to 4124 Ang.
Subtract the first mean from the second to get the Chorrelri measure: -2.1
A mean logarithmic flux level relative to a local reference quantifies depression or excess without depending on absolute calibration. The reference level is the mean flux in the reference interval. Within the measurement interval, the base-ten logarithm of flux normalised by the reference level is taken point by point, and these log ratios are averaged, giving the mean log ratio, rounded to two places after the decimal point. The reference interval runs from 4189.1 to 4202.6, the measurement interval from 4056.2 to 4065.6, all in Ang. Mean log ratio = -0.14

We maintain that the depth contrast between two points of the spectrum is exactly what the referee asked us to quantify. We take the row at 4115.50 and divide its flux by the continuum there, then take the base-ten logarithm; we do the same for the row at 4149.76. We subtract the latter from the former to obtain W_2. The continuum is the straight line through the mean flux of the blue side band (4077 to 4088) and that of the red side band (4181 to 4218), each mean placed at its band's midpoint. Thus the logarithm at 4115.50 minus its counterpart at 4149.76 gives -0.03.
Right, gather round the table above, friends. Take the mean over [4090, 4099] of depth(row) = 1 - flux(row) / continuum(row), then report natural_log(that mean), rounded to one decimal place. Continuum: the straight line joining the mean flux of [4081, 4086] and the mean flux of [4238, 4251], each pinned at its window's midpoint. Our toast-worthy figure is -2.8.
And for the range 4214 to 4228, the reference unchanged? -0.8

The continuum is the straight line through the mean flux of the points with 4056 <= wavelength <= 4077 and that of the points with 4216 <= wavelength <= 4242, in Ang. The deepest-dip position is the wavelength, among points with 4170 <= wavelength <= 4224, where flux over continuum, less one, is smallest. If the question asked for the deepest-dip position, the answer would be 4223.02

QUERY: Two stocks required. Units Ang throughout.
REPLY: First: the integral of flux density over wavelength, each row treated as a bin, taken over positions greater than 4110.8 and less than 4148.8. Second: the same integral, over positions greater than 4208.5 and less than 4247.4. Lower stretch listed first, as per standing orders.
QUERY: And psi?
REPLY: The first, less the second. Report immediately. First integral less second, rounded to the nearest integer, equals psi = 85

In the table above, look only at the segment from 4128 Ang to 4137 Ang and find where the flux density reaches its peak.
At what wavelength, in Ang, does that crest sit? 4136.40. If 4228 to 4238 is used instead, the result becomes 4234.70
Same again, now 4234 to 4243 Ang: 4238.60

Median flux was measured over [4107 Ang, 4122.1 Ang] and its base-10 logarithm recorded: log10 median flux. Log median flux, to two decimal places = 1.00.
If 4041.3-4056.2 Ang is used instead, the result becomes 0.93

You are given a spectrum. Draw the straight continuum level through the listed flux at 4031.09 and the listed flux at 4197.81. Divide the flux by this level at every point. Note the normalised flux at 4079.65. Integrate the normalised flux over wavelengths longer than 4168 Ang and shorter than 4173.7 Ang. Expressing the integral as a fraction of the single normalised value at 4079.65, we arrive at 4.3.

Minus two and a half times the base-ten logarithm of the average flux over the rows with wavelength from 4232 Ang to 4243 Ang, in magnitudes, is -2.32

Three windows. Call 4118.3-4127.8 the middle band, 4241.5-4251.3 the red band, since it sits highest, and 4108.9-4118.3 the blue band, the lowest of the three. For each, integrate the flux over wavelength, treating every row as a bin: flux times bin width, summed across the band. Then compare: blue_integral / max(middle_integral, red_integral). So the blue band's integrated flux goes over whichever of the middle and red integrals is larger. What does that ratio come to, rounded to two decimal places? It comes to 0.84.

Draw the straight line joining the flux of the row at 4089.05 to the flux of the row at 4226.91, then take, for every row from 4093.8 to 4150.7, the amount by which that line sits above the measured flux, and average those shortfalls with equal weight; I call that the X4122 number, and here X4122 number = 0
